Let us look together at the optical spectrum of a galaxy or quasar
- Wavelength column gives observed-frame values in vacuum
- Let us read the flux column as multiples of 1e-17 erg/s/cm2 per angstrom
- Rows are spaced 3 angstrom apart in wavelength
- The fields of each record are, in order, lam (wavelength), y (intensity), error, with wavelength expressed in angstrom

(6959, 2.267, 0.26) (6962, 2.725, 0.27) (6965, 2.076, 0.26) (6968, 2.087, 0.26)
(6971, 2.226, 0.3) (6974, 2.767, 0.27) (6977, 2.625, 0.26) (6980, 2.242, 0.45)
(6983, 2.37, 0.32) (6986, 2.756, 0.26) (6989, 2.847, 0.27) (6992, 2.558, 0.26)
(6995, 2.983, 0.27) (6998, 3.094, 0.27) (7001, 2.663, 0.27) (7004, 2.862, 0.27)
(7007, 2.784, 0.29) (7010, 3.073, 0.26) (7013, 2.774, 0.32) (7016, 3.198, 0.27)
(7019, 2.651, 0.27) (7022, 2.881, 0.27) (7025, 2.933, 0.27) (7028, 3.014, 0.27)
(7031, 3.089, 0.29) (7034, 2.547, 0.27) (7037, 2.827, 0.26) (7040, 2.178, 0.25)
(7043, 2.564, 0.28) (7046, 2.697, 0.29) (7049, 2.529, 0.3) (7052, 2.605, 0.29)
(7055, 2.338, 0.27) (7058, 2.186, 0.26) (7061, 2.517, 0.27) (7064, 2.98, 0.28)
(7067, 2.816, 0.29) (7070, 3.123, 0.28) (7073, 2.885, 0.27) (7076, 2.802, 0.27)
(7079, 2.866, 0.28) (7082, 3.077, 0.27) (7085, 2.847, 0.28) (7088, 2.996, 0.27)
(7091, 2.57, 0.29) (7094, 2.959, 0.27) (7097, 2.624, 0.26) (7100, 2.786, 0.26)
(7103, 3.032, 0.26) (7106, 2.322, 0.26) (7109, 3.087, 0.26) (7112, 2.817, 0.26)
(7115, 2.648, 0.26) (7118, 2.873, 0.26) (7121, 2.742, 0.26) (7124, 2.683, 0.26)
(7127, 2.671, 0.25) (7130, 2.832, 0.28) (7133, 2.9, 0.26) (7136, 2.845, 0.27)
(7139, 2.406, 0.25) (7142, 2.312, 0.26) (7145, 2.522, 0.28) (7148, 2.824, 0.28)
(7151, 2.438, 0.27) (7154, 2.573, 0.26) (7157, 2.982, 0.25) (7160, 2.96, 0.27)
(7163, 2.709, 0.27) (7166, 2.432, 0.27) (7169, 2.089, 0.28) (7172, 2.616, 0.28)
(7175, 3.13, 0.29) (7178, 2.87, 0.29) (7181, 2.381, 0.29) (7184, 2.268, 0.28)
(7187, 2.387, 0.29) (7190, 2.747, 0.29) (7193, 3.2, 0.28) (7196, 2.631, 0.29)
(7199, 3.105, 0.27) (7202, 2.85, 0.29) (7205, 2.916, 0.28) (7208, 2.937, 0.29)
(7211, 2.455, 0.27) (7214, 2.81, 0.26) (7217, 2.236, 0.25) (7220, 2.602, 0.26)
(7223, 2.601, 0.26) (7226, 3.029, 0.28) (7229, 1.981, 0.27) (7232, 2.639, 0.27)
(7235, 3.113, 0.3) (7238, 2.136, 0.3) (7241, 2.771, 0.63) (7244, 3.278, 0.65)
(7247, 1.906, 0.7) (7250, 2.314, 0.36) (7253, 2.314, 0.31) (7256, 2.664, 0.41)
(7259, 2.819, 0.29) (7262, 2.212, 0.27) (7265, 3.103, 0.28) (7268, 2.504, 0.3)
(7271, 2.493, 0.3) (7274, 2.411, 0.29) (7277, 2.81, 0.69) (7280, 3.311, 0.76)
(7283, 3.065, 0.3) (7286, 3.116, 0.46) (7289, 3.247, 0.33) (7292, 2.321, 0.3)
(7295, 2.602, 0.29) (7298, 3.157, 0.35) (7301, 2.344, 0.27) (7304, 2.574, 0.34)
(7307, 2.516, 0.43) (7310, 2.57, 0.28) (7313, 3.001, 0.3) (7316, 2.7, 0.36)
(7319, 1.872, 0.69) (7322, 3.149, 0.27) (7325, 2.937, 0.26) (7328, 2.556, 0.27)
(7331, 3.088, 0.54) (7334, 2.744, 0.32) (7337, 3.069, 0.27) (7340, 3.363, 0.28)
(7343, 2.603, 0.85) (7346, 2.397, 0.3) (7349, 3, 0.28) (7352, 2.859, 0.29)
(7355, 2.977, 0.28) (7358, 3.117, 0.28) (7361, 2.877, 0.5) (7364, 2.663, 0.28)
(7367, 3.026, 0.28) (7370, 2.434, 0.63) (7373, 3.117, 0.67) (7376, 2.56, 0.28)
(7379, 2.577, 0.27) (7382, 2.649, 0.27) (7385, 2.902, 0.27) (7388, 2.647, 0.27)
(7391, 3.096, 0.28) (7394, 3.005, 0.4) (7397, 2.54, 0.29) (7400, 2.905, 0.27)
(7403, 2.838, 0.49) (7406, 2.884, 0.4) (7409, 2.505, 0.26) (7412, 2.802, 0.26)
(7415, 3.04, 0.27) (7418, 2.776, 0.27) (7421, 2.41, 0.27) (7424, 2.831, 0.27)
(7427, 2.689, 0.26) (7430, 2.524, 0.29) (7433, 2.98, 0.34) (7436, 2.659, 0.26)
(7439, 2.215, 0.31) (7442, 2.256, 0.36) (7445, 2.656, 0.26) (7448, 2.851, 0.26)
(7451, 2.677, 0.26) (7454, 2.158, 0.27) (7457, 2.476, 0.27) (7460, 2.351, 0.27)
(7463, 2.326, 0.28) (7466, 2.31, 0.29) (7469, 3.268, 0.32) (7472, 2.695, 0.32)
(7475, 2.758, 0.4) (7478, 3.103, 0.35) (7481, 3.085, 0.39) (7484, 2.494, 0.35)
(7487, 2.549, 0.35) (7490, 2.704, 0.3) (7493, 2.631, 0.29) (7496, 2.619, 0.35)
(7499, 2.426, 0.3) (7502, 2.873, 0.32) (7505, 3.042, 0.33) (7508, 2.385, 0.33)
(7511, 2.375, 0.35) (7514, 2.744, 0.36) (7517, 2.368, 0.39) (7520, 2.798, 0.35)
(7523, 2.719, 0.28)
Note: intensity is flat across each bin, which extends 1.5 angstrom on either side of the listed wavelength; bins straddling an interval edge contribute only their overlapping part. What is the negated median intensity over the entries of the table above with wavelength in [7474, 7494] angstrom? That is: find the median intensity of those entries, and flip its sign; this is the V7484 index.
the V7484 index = -2.70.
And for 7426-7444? -2.59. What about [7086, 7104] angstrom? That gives -2.87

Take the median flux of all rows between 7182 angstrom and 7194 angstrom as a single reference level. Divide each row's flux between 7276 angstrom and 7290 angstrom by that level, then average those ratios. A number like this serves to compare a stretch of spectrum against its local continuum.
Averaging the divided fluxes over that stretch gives 1.21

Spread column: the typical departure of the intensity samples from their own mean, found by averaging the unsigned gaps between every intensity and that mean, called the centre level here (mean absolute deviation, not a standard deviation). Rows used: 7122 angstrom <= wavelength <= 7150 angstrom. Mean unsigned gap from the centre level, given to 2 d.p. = 0.17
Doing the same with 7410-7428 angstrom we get 0.14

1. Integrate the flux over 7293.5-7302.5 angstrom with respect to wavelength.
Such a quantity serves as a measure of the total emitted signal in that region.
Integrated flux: 24.3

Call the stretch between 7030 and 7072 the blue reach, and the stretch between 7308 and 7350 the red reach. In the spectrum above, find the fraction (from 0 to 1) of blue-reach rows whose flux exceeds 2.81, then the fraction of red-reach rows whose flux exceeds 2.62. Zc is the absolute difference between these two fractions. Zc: 0.286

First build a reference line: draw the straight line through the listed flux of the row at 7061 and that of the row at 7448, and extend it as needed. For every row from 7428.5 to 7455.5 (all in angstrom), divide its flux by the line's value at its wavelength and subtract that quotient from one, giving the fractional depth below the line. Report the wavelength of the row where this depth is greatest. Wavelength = 7454 angstrom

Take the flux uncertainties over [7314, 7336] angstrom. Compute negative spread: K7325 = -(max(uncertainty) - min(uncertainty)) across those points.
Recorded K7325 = -0.43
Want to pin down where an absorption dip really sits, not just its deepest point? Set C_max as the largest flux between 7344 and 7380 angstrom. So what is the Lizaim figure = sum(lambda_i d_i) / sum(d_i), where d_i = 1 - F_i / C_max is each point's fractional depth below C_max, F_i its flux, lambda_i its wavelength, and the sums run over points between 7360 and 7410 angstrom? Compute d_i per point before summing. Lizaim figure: 7385.1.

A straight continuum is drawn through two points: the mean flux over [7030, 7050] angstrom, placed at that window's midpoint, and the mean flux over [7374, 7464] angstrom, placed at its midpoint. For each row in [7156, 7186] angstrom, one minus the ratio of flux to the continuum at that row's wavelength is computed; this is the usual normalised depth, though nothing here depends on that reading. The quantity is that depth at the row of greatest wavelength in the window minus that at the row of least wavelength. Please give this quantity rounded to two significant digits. 0.27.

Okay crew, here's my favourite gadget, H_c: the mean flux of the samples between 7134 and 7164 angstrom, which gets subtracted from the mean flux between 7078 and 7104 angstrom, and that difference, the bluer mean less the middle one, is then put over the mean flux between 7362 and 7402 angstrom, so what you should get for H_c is 0.07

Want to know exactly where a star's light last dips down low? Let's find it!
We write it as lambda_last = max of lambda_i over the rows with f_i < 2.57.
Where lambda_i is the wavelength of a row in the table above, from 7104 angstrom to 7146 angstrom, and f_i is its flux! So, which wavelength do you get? 7145 angstrom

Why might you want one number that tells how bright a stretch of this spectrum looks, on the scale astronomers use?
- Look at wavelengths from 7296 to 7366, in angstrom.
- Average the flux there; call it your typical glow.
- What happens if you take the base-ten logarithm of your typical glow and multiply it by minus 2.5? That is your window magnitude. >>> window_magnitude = -1.11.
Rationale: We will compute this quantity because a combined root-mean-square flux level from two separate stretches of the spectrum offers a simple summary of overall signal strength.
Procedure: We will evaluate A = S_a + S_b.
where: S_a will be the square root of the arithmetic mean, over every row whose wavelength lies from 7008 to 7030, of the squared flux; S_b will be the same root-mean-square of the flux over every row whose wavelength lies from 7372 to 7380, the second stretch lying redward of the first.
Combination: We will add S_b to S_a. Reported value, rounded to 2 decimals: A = 5.70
